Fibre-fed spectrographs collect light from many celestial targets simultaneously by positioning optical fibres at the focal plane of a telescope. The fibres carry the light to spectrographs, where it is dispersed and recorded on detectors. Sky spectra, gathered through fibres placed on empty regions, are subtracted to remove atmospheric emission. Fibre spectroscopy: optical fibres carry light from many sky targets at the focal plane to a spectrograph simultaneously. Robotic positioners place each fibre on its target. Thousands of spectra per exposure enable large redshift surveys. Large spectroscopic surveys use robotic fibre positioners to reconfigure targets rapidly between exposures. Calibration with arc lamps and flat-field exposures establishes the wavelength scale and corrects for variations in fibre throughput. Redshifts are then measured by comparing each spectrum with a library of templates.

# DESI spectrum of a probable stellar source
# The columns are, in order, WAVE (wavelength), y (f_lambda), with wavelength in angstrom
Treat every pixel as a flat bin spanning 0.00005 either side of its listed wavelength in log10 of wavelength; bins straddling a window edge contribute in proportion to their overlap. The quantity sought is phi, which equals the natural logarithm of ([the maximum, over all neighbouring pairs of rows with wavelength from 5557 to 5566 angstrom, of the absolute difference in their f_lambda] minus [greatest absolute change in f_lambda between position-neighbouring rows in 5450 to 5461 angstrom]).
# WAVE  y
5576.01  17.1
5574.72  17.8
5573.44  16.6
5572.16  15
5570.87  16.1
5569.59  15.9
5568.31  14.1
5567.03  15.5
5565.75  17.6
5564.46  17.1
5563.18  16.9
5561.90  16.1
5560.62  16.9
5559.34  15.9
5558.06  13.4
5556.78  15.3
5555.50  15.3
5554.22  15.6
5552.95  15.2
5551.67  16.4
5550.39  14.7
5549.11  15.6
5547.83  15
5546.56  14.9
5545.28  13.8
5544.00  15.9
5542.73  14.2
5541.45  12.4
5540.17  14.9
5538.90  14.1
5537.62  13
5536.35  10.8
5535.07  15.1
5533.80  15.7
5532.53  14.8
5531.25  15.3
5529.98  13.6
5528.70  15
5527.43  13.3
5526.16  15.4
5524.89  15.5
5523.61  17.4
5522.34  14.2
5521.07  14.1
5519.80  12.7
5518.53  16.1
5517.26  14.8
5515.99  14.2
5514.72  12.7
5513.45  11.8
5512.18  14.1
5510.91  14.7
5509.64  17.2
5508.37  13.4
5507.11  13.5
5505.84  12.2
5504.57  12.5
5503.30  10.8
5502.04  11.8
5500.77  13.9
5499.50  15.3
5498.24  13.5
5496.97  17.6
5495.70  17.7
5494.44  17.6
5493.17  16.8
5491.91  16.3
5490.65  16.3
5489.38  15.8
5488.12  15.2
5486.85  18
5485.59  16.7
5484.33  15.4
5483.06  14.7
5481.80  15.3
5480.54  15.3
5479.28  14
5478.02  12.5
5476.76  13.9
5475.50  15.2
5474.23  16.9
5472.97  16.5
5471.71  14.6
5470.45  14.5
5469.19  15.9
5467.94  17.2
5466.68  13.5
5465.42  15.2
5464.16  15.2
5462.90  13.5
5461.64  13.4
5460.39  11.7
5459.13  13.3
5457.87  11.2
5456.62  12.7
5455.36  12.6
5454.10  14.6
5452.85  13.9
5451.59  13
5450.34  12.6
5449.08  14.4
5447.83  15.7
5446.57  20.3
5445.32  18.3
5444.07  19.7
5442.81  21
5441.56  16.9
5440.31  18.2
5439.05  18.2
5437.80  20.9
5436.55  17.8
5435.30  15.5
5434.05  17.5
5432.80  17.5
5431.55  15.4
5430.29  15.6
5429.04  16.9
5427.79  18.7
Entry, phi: -0.9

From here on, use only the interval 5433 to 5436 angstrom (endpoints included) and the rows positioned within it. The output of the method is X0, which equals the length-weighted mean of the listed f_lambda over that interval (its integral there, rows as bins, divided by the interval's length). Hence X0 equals 16.7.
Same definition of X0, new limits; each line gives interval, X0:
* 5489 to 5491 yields 16.0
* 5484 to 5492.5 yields 16.3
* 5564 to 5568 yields 16.5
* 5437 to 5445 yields 19.1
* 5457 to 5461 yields 12.1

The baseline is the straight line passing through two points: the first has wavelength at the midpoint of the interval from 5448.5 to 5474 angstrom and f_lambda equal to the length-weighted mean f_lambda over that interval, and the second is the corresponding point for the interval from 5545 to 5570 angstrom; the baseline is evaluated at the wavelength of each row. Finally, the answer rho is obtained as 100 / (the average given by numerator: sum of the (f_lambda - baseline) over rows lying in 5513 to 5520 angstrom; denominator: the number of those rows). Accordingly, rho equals -83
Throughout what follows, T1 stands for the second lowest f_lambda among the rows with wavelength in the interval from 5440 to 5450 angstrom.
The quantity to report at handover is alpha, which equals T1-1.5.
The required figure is 14.2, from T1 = 15.7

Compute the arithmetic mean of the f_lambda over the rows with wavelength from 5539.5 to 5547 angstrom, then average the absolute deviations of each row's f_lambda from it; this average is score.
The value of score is 0.9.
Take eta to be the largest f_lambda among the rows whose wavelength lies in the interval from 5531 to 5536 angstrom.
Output 15.7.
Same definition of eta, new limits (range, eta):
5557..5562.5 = 16.9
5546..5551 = 15.6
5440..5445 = 21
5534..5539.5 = 15.1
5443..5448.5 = 20.3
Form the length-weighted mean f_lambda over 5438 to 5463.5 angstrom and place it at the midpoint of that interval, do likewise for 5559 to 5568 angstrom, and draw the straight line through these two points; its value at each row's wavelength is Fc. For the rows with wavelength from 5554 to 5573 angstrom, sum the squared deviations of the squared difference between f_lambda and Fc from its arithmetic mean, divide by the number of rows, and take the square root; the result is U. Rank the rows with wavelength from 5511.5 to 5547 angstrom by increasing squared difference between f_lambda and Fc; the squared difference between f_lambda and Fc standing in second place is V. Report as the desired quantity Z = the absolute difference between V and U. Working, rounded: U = 2.5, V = 0.16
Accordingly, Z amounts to 2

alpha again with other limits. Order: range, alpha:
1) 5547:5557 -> 13.5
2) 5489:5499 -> 14.3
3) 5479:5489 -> 13.2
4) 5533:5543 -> 10.9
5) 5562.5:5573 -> 13.5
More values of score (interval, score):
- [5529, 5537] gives 1.3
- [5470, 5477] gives 1.0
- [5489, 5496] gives 0.6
